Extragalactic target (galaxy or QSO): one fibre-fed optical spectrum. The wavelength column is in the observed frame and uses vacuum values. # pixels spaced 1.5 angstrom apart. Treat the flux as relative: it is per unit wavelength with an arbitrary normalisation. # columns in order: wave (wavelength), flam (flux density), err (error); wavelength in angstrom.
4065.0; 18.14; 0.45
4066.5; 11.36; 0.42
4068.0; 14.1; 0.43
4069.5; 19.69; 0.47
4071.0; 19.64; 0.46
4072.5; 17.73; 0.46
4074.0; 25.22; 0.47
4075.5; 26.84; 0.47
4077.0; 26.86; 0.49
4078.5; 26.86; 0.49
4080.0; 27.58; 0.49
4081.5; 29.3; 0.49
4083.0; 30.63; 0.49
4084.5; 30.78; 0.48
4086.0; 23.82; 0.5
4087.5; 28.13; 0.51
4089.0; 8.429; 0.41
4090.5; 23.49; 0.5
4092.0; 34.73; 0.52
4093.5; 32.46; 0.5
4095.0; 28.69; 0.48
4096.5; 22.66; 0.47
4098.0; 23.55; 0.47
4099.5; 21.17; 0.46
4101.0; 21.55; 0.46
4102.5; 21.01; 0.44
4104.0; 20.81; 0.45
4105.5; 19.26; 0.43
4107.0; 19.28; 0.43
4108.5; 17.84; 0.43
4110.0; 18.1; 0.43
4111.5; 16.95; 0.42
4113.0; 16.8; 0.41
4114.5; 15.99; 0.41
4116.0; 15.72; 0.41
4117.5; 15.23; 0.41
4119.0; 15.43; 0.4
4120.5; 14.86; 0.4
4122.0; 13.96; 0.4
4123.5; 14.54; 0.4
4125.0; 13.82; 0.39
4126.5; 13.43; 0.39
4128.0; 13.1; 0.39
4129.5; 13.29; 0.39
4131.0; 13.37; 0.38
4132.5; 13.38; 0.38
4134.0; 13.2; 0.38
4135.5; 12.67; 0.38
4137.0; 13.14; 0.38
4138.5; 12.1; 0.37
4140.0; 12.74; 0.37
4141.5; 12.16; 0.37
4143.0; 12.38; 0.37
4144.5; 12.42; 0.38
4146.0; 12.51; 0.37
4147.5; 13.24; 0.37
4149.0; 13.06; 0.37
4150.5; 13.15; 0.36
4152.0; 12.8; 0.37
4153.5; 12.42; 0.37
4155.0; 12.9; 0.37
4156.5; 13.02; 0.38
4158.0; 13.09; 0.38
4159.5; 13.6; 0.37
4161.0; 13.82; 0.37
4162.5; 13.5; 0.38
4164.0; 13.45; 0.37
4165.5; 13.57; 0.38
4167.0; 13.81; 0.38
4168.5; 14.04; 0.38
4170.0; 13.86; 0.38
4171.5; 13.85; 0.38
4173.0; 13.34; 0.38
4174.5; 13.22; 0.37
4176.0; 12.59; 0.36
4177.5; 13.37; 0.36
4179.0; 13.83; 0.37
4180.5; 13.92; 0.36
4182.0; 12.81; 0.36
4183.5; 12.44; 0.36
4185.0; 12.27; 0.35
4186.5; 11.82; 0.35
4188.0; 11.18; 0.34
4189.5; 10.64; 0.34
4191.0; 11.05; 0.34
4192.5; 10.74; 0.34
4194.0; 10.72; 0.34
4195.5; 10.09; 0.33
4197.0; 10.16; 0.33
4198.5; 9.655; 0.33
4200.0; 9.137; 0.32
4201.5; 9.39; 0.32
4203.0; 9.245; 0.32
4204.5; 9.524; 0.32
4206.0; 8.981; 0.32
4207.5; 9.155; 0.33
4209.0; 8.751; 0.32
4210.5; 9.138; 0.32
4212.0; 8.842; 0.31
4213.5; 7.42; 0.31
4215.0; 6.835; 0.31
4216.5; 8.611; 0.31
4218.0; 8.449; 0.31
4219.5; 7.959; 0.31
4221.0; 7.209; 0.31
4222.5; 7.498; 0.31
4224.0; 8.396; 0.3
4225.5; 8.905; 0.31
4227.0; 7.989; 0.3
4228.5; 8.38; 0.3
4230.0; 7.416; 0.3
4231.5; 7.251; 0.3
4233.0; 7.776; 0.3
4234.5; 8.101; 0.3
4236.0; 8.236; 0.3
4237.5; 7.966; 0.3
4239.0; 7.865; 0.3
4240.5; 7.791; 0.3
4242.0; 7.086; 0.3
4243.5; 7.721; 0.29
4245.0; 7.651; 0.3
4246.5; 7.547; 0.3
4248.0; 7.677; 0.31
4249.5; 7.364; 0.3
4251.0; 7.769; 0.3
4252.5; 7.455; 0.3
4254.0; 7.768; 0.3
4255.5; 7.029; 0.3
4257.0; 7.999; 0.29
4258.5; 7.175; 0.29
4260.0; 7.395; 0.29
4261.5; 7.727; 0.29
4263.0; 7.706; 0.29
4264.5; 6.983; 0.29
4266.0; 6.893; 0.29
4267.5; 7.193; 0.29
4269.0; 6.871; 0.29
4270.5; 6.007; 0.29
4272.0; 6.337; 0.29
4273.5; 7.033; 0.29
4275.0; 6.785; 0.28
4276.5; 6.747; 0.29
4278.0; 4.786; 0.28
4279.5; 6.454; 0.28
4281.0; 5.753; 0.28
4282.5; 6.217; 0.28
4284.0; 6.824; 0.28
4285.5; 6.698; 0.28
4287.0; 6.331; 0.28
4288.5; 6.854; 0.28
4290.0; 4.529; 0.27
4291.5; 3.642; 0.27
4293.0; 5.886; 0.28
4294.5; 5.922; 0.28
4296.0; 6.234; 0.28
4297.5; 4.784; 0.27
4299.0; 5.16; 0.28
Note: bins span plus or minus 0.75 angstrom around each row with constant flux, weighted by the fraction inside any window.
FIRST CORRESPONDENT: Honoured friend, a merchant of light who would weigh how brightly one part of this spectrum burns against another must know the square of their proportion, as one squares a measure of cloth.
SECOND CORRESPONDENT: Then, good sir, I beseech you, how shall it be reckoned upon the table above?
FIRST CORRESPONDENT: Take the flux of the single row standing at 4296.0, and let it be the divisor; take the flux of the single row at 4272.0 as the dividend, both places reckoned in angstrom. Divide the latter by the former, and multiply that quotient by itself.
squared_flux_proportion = 1.0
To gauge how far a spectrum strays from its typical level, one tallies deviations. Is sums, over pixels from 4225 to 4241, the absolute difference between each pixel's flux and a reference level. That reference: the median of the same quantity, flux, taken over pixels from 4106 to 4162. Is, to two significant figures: 59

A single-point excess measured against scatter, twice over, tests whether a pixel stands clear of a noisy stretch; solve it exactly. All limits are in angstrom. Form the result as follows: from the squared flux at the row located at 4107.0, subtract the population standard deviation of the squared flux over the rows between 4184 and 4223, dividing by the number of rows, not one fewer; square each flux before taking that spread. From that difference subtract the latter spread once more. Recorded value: 319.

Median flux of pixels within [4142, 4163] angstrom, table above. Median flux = 13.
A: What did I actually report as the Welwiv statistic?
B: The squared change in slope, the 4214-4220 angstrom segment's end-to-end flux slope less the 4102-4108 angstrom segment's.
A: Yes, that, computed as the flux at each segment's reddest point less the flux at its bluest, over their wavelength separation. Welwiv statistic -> 0.40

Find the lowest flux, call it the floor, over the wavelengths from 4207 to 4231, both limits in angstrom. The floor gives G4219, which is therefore 6.835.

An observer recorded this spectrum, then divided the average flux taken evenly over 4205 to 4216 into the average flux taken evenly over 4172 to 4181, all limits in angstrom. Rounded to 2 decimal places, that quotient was 1.58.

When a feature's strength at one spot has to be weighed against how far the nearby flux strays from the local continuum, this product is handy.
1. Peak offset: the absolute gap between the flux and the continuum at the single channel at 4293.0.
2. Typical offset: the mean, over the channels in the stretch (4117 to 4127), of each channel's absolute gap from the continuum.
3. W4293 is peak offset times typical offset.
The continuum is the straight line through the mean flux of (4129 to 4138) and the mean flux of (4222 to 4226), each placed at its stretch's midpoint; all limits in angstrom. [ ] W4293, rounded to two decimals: 0.97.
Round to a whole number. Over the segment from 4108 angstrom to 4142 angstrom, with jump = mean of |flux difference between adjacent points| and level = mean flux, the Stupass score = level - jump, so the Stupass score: 14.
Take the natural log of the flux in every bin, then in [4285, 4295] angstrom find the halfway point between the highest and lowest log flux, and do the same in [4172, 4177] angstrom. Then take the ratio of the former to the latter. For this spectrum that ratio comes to 0.6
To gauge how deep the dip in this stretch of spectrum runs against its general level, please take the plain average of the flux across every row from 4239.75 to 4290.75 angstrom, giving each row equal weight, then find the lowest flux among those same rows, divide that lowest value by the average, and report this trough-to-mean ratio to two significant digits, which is 0.65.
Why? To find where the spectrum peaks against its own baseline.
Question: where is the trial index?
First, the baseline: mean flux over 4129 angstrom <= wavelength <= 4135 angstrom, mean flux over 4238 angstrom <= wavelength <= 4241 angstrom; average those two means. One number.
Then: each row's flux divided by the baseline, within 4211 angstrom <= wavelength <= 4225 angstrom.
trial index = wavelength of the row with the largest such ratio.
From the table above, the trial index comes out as 4212.0 angstrom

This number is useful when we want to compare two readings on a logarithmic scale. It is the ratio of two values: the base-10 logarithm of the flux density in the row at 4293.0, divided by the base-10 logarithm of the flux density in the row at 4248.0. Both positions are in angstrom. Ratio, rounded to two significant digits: 0.87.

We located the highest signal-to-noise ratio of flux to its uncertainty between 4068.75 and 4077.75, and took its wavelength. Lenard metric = 4075.5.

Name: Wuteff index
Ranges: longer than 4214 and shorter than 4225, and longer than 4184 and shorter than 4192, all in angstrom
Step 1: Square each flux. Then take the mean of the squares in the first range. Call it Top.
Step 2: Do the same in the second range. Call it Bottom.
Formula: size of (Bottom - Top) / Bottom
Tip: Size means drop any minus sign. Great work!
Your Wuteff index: 0.52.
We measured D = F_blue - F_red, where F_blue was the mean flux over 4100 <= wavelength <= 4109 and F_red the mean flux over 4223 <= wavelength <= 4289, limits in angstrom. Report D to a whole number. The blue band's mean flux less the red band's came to 13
